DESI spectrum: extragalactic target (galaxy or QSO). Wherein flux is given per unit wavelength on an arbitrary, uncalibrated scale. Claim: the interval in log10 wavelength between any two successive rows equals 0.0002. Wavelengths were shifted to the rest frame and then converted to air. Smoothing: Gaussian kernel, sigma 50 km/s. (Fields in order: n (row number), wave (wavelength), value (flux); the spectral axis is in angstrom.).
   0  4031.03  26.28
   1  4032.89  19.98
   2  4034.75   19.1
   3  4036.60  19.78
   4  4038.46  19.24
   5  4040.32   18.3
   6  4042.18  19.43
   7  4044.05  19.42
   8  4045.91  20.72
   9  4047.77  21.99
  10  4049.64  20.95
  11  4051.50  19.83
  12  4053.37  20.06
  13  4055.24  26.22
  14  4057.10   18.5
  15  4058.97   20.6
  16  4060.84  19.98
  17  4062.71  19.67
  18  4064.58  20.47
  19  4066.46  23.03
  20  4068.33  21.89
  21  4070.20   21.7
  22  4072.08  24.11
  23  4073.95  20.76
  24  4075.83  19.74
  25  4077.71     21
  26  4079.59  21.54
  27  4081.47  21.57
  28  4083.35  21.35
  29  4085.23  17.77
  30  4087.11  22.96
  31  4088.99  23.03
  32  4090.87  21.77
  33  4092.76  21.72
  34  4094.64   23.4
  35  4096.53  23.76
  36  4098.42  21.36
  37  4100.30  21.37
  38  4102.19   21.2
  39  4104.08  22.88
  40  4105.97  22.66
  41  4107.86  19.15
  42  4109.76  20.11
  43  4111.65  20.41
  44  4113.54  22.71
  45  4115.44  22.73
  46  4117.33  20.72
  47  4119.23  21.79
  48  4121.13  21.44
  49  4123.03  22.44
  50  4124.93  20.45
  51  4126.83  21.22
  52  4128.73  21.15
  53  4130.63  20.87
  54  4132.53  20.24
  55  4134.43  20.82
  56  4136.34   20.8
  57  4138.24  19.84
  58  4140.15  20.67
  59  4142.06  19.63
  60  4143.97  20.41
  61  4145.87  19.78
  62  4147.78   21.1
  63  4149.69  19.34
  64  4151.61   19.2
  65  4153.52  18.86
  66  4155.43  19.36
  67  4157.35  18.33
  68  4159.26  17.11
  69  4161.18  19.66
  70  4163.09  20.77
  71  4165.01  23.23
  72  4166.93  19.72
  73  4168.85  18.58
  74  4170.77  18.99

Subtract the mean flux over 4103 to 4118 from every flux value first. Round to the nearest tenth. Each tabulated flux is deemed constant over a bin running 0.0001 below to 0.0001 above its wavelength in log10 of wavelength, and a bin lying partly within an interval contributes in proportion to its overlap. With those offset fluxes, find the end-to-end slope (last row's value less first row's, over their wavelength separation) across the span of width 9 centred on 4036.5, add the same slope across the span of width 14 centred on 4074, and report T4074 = -0.3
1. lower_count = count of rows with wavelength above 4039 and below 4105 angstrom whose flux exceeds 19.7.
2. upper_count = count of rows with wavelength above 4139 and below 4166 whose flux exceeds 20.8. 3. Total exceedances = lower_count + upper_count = 31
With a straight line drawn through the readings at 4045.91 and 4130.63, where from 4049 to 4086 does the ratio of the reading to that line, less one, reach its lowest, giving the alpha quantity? 4085.23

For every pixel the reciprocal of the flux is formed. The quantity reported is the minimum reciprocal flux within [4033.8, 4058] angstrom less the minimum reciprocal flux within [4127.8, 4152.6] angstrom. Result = -0.0091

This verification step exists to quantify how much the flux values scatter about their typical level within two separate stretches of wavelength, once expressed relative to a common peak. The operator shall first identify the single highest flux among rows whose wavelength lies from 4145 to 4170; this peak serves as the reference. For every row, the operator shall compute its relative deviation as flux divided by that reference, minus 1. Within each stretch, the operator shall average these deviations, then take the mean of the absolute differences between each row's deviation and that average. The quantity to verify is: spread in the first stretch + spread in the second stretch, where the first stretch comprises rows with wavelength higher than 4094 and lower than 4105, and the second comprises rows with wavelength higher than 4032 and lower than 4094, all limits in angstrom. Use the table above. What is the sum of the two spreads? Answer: 0.101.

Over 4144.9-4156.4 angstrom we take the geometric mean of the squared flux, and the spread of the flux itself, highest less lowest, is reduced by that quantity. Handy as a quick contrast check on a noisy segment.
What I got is -382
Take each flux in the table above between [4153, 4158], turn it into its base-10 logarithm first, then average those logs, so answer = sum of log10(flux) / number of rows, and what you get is 1.28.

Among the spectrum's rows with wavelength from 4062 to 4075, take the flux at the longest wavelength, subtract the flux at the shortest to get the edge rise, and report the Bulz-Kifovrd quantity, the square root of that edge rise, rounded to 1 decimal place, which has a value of 1.0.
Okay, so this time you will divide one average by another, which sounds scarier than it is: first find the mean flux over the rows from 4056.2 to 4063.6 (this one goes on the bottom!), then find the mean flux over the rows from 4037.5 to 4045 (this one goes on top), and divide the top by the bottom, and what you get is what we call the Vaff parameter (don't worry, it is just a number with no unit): 0.97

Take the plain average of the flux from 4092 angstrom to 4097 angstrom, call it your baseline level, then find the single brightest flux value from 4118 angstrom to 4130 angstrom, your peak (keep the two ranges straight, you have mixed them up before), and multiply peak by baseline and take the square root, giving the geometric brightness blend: 22.7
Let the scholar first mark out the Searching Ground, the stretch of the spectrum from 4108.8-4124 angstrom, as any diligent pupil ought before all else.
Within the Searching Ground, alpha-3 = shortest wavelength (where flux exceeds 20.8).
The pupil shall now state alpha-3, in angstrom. 4113.54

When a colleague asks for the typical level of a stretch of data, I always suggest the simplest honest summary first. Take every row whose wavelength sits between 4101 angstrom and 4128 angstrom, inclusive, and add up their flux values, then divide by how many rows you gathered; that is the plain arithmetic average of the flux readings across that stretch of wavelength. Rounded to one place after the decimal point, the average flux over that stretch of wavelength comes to 21.4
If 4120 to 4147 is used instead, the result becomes 20.7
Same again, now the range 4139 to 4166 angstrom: 19.8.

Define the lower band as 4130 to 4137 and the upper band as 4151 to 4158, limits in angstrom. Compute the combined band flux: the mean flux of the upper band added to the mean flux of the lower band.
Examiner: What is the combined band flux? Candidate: 39.62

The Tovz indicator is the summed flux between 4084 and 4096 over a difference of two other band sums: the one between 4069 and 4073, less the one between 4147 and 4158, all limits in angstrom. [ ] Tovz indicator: -1.9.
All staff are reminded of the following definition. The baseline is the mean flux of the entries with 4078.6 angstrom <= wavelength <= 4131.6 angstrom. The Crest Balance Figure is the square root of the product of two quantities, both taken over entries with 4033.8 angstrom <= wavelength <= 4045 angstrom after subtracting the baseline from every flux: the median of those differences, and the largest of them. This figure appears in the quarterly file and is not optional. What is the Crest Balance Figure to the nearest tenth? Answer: 2.0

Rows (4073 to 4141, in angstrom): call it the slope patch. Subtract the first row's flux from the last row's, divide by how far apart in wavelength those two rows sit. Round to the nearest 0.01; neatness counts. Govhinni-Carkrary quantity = 0.00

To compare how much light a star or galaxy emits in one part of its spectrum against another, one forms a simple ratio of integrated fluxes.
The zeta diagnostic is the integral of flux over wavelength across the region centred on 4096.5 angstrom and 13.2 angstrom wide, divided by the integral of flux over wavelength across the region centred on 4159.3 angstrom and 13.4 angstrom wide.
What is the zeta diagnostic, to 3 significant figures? 1.11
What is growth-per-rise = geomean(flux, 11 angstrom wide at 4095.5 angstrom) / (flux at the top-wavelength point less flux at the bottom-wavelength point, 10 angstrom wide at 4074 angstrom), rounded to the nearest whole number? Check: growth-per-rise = -32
